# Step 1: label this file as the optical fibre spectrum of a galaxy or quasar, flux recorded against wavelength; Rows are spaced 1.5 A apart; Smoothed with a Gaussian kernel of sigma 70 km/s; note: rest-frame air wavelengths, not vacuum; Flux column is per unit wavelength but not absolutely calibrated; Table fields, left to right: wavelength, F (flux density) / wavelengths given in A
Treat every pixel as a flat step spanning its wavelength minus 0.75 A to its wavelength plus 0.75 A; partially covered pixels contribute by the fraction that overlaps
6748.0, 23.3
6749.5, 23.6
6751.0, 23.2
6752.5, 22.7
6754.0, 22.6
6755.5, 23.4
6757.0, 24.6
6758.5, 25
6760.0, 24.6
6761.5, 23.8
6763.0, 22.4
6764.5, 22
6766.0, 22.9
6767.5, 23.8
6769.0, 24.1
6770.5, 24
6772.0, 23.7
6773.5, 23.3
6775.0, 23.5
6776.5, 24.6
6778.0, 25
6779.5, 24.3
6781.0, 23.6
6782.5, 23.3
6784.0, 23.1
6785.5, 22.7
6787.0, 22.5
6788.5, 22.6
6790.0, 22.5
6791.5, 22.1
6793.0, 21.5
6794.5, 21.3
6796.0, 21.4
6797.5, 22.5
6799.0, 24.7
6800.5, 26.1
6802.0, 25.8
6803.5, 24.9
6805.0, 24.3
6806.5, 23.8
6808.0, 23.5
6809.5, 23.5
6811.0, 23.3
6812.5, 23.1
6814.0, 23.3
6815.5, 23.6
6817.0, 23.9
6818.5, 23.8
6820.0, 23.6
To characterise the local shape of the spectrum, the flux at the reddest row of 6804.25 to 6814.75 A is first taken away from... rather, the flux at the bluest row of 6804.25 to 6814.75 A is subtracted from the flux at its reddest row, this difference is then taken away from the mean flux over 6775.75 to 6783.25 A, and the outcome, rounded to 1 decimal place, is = 25.2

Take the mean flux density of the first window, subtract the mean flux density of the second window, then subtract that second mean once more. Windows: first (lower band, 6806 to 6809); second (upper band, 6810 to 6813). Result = -22.8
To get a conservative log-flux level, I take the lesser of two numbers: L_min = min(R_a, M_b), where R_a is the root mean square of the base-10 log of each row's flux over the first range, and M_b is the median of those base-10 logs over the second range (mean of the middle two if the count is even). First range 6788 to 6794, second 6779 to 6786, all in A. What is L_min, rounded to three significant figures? 1.35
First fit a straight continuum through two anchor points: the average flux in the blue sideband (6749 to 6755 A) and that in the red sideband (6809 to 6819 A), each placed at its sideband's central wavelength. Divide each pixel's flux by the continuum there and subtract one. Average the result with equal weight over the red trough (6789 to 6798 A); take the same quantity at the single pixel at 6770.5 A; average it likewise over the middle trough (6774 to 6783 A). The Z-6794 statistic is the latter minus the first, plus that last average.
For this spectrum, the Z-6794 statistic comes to 0.134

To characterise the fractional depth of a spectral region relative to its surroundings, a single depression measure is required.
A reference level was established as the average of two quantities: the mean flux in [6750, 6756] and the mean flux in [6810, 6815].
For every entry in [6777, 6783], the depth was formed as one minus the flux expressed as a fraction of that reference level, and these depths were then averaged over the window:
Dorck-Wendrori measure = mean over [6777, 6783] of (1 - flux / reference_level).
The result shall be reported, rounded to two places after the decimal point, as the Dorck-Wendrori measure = -0.04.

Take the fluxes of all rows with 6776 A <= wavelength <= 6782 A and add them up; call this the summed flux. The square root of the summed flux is 10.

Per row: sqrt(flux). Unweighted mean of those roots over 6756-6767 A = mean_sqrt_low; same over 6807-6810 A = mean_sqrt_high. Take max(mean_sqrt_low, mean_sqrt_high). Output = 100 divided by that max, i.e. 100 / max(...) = 20.6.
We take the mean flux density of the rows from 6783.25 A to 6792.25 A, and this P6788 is 22.6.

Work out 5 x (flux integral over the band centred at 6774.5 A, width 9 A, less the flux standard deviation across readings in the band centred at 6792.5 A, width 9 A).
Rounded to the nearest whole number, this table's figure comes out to 1078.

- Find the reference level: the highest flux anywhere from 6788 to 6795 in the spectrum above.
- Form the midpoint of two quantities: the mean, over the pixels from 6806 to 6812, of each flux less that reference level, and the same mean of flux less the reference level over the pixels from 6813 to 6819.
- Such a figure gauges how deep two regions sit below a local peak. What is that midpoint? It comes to 1.0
